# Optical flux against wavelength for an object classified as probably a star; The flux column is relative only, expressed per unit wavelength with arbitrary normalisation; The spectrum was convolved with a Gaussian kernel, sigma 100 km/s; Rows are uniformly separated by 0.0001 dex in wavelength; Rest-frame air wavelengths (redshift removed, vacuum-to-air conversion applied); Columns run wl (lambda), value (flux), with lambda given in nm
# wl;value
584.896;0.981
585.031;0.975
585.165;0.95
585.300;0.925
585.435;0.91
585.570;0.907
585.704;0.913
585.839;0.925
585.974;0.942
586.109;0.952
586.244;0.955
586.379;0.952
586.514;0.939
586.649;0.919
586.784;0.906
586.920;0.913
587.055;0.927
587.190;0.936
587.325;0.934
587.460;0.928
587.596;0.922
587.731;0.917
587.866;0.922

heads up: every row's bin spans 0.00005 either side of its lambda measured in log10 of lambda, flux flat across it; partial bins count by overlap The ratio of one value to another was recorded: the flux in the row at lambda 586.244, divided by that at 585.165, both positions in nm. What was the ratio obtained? 1.01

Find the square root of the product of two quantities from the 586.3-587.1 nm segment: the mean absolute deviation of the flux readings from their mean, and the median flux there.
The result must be 0.11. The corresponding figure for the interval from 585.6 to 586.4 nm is 0.11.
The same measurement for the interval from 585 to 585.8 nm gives 0.14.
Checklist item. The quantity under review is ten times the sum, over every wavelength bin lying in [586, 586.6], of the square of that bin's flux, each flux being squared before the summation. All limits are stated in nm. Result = 36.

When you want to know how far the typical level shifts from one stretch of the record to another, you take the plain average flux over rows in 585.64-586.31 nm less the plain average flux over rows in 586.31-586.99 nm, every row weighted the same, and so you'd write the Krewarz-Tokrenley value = 0.012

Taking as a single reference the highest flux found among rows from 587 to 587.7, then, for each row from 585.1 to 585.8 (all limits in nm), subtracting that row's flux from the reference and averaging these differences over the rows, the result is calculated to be 0.015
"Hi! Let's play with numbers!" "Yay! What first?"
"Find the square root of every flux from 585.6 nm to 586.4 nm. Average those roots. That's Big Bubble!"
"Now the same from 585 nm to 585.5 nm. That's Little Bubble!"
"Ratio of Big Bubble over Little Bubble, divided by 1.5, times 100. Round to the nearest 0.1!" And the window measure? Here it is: 66.7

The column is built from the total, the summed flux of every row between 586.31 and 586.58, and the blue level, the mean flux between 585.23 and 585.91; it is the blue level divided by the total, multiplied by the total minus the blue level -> 0.47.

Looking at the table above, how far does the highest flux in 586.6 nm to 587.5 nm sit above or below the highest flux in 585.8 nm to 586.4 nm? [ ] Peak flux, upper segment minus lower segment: -0.019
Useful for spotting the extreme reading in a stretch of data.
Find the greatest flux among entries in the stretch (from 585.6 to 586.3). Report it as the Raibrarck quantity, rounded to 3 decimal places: 0.955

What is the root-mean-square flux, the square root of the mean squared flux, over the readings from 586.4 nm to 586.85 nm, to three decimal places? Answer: 0.921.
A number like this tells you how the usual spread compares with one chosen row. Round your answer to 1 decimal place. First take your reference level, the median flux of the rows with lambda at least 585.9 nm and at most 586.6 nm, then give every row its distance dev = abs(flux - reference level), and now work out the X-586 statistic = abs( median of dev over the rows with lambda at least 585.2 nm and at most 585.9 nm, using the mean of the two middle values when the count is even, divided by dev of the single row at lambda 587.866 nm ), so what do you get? 1.3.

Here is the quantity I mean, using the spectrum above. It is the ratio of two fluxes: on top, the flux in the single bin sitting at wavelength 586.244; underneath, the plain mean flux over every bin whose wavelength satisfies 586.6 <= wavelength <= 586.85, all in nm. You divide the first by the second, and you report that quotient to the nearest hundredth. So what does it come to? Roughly 1.05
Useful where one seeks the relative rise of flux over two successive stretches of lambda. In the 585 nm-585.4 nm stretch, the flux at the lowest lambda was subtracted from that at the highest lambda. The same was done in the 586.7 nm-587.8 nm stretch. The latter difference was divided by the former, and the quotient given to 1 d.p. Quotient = -0.2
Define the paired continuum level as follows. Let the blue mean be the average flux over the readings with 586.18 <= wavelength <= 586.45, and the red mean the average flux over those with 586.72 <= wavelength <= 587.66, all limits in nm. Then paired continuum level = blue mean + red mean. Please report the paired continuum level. 1.88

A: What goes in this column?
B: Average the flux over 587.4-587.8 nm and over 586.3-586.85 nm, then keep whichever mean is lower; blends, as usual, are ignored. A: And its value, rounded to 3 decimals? 0.922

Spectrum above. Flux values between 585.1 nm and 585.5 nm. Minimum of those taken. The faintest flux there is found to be 0.91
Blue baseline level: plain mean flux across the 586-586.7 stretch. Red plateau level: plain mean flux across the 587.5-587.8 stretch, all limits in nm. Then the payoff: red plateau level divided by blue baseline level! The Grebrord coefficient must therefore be 0.97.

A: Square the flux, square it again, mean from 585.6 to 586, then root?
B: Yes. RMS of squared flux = 0.859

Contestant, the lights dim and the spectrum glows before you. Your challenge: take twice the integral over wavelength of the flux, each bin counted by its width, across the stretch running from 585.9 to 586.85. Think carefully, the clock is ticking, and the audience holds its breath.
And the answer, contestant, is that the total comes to 1.8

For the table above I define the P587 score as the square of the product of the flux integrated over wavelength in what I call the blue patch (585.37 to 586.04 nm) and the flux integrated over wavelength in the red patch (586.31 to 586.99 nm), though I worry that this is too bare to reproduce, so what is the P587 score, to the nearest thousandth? 0.150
